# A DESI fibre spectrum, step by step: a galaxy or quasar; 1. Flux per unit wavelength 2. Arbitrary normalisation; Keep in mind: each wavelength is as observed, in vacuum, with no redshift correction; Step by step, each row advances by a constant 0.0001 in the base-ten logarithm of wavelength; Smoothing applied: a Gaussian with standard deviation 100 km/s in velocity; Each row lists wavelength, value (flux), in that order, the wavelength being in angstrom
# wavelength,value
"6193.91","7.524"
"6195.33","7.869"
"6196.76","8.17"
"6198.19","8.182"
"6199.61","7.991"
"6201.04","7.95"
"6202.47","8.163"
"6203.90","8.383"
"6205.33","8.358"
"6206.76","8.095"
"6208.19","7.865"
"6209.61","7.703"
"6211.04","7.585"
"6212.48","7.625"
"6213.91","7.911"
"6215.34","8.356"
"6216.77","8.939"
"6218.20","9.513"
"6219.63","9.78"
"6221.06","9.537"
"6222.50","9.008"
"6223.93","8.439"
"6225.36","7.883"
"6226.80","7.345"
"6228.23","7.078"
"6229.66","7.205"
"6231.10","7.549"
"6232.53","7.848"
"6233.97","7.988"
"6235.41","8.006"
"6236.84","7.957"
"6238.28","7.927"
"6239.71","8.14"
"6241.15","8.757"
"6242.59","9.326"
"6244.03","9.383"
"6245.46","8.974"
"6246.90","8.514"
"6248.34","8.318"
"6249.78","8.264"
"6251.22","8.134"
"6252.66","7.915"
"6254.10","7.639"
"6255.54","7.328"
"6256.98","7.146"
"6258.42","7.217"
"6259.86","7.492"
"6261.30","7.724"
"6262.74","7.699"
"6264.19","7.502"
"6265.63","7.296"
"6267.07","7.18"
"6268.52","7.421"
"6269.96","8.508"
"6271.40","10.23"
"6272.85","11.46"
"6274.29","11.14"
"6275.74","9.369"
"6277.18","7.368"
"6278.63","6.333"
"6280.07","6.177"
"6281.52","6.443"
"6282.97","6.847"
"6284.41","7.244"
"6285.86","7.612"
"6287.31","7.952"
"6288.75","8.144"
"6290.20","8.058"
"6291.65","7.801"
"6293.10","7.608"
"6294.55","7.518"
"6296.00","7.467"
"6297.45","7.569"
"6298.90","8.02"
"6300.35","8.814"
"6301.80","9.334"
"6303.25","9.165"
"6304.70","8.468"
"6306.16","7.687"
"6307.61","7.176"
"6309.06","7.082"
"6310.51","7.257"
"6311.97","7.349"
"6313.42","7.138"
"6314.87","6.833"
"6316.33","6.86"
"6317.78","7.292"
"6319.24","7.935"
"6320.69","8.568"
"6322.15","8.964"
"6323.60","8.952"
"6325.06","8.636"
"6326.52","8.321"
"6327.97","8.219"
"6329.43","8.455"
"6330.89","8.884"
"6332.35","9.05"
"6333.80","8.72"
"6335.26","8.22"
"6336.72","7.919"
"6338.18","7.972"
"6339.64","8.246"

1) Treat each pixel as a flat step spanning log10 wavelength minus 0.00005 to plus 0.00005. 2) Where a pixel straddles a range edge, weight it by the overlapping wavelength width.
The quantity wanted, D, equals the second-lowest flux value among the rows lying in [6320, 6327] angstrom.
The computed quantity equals 8.568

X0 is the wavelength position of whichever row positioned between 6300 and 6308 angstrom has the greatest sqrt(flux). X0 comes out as 6301.80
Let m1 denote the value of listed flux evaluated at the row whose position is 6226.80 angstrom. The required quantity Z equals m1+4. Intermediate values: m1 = 7.345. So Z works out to 11.3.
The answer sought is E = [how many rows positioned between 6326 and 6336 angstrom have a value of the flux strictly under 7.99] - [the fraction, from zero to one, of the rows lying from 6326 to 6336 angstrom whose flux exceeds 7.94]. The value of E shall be -1.0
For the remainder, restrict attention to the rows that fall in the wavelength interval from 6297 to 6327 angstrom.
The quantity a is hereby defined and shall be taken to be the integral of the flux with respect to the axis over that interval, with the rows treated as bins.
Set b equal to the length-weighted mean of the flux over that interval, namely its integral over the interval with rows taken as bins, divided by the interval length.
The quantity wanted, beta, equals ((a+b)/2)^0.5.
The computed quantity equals 11.1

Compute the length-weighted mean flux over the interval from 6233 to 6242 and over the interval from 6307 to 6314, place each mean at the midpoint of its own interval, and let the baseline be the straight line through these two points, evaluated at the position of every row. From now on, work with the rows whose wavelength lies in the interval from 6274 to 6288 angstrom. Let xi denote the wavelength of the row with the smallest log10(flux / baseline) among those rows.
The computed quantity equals 6280.07 angstrom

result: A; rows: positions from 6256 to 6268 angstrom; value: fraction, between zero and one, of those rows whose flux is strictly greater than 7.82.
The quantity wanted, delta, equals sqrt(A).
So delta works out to 0.00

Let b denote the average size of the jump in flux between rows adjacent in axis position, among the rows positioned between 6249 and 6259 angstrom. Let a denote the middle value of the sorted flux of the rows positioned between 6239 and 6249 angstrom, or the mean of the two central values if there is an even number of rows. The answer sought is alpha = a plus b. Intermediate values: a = 8.8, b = 0.20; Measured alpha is 9.0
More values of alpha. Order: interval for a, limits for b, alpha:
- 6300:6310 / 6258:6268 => 8.6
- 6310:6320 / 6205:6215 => 7.4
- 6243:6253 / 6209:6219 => 8.7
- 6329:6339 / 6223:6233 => 8.8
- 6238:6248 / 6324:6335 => 9.0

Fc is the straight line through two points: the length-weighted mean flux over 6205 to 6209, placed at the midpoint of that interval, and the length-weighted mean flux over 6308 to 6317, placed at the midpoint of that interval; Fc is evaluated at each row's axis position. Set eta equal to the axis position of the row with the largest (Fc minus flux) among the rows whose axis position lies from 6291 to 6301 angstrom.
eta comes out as 6296.00 angstrom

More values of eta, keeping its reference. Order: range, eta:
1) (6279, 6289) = 6280.07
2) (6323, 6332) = 6327.97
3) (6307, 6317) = 6314.87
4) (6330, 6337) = 6336.72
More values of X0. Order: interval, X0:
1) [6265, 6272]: 6271.40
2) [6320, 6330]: 6322.15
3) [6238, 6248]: 6244.03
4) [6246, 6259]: 6246.90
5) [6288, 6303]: 6301.80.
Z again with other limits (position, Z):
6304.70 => 12.5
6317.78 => 11.3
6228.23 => 11.1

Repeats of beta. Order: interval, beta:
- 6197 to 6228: 11.5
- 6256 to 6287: 11.2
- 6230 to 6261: 11.4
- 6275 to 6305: 11.0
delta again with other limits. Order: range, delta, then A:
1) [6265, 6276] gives 0.79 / 0.6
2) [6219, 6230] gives 0.79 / 0.6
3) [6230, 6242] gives 0.94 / 0.9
